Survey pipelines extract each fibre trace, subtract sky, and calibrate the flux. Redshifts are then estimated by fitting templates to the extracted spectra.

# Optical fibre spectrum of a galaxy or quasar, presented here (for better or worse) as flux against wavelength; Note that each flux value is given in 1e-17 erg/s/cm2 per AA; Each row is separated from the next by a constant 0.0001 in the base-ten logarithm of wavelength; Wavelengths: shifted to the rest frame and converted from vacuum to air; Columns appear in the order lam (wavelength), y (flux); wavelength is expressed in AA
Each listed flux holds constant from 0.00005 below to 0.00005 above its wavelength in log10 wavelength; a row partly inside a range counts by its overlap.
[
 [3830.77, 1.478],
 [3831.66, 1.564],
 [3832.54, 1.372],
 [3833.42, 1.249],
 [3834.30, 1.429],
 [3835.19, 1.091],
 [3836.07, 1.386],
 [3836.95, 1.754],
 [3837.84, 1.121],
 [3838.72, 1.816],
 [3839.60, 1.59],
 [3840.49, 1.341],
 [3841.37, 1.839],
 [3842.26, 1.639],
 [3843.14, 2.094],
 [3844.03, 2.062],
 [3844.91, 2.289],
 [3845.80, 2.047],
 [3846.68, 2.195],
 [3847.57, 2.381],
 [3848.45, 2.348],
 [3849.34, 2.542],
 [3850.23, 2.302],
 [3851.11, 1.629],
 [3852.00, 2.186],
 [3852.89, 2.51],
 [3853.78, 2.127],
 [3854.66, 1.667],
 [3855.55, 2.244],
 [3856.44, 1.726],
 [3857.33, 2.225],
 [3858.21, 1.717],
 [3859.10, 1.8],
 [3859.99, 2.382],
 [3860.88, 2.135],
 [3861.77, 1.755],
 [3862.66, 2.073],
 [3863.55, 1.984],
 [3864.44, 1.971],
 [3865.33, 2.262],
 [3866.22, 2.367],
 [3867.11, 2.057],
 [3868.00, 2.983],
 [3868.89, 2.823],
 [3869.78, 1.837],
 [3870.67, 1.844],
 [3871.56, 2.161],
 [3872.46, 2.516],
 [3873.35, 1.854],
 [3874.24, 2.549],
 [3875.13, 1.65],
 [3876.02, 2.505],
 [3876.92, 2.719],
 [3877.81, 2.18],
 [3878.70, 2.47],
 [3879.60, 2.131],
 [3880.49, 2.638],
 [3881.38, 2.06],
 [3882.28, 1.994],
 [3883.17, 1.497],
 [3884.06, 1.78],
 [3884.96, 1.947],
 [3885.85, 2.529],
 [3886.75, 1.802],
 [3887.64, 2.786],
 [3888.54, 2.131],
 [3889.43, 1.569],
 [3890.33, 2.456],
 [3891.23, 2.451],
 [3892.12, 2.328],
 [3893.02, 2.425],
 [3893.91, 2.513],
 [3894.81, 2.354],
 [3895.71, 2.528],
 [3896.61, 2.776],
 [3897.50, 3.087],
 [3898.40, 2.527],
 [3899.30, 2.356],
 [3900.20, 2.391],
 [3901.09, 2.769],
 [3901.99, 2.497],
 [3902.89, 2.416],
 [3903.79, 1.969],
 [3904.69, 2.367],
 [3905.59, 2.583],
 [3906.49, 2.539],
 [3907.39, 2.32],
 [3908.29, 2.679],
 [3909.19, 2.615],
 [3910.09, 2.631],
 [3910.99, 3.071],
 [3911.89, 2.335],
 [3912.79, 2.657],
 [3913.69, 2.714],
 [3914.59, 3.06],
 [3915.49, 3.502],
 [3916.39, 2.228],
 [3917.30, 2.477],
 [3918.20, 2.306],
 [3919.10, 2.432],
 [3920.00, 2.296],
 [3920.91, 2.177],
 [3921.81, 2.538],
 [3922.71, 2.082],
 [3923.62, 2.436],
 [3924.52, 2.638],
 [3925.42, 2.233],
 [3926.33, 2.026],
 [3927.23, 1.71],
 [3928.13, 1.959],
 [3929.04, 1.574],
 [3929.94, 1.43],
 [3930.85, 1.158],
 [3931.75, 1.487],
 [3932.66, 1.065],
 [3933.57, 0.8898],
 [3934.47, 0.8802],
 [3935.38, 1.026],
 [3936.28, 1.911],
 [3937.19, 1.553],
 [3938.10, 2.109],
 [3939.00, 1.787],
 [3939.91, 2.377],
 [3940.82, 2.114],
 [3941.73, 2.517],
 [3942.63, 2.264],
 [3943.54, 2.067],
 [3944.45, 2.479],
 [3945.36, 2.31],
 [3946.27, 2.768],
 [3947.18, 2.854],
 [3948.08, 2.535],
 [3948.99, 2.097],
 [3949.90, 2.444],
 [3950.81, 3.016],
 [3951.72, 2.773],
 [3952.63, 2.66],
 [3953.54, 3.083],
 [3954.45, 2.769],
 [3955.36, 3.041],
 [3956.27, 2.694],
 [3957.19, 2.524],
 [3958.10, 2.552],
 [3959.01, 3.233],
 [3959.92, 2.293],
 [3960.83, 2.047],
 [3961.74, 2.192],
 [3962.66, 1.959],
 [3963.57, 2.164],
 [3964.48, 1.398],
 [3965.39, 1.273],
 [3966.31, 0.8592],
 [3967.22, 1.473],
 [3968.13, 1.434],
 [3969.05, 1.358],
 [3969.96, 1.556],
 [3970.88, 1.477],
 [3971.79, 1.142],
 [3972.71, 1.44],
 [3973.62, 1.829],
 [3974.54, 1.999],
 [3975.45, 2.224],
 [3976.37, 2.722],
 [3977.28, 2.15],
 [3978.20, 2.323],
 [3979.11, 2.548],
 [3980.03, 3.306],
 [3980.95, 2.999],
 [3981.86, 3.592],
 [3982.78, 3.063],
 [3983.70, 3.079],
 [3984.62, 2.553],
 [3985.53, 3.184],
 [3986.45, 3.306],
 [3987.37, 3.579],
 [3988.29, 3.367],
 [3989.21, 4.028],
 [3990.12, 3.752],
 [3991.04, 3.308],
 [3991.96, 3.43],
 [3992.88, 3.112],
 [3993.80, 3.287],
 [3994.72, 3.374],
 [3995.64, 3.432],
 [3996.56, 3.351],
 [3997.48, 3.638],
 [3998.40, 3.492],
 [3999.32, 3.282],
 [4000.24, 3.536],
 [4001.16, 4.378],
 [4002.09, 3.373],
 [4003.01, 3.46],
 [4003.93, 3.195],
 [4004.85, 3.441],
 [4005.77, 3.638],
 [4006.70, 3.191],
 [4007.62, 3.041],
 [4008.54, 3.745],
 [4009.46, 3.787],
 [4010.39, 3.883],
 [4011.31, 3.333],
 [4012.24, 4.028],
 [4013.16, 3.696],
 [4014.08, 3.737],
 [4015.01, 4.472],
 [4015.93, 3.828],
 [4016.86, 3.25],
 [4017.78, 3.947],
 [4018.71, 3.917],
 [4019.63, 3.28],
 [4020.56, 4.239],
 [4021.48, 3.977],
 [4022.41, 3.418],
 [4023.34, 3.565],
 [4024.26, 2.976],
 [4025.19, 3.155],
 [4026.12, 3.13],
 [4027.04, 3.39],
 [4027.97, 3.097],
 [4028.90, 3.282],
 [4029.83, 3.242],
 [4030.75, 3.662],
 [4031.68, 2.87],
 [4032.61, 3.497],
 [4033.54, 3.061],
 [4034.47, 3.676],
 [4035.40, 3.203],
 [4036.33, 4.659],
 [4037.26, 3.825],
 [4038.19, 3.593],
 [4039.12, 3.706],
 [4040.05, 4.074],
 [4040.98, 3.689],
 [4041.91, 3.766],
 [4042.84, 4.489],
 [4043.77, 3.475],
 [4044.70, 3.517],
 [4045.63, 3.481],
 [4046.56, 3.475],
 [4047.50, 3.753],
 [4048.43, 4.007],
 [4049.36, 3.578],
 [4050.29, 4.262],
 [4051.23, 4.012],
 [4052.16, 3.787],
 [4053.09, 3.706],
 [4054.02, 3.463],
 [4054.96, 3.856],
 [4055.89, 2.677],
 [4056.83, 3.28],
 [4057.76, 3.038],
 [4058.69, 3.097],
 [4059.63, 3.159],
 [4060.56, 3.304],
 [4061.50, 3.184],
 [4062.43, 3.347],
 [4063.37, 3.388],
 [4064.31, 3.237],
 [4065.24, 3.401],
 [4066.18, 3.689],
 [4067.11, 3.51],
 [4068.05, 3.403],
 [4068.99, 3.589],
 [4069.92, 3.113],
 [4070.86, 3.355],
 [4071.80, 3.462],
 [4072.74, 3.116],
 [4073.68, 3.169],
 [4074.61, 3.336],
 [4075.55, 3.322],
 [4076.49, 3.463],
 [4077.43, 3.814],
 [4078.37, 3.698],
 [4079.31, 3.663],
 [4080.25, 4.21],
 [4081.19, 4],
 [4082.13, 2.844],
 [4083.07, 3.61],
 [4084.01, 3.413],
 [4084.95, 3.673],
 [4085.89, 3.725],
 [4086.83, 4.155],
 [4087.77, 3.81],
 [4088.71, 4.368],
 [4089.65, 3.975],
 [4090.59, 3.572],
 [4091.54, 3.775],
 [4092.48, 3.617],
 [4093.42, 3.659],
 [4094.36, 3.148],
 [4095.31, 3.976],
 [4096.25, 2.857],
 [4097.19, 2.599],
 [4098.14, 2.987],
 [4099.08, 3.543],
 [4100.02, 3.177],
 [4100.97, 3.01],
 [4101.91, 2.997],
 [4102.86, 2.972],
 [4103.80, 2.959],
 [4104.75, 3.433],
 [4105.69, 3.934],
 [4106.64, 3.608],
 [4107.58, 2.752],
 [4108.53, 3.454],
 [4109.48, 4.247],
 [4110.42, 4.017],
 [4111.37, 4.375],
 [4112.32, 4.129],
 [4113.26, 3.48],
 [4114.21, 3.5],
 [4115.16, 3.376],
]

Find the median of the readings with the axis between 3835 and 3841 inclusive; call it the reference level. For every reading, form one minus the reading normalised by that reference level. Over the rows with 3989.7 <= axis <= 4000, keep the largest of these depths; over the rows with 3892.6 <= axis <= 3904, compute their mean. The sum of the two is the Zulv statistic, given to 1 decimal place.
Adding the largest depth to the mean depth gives -2.1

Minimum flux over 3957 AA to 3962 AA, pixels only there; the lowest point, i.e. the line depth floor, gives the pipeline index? 2.047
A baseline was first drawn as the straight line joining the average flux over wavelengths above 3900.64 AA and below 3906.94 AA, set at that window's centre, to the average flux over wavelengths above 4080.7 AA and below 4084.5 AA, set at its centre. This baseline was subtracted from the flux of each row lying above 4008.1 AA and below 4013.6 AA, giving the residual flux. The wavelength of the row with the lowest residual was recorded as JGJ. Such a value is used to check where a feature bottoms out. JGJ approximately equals 4011.31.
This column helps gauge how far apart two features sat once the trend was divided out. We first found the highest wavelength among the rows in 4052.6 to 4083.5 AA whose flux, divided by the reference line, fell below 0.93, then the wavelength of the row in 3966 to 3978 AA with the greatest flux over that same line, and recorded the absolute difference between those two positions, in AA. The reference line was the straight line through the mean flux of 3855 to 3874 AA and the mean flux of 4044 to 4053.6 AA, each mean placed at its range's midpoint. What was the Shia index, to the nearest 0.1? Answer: 106.7 AA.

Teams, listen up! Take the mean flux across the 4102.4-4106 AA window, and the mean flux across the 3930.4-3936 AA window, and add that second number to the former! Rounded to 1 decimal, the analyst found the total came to 4.4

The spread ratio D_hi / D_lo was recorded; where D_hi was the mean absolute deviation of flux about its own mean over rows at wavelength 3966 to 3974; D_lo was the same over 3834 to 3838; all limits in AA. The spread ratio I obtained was 0.9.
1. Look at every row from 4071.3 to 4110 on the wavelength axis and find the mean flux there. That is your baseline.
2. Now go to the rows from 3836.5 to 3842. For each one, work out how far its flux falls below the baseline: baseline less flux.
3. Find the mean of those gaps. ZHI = 1.9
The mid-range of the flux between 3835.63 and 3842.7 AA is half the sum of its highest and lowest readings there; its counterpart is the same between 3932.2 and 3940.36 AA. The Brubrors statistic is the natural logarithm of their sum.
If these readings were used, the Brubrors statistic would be 1.13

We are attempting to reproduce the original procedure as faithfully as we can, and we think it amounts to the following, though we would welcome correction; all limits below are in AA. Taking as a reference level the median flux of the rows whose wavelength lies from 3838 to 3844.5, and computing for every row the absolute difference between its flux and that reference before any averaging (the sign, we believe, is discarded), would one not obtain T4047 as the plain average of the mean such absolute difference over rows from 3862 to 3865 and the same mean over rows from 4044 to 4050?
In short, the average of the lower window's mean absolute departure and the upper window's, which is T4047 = 1.0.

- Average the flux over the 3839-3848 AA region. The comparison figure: 1.9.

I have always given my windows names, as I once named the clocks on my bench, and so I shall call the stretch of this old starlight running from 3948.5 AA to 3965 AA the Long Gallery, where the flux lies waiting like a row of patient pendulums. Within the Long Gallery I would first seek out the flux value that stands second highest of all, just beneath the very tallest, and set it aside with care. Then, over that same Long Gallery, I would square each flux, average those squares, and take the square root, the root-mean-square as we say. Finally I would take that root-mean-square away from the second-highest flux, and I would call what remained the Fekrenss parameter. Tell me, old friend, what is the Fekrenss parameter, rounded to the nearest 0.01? 0.54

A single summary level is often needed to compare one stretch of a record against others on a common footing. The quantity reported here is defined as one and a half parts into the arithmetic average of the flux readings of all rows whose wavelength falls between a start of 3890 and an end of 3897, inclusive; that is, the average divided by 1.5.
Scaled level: 1.65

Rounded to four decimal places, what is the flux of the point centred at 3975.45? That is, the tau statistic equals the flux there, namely 2.2240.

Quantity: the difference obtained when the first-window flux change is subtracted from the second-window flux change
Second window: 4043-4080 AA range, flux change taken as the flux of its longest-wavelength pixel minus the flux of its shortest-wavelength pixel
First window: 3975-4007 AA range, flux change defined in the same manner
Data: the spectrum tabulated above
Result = -0.78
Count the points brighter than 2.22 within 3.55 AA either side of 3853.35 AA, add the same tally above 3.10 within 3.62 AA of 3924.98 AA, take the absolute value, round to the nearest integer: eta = 3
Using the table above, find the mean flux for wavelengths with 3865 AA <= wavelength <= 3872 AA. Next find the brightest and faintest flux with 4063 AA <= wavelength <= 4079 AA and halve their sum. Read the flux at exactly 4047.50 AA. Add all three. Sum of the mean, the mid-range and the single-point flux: 9.5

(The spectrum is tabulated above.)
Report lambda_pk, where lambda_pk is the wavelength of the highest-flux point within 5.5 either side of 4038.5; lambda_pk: 4036.33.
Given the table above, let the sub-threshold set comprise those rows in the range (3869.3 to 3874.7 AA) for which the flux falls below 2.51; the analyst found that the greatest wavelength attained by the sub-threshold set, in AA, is 3873.35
